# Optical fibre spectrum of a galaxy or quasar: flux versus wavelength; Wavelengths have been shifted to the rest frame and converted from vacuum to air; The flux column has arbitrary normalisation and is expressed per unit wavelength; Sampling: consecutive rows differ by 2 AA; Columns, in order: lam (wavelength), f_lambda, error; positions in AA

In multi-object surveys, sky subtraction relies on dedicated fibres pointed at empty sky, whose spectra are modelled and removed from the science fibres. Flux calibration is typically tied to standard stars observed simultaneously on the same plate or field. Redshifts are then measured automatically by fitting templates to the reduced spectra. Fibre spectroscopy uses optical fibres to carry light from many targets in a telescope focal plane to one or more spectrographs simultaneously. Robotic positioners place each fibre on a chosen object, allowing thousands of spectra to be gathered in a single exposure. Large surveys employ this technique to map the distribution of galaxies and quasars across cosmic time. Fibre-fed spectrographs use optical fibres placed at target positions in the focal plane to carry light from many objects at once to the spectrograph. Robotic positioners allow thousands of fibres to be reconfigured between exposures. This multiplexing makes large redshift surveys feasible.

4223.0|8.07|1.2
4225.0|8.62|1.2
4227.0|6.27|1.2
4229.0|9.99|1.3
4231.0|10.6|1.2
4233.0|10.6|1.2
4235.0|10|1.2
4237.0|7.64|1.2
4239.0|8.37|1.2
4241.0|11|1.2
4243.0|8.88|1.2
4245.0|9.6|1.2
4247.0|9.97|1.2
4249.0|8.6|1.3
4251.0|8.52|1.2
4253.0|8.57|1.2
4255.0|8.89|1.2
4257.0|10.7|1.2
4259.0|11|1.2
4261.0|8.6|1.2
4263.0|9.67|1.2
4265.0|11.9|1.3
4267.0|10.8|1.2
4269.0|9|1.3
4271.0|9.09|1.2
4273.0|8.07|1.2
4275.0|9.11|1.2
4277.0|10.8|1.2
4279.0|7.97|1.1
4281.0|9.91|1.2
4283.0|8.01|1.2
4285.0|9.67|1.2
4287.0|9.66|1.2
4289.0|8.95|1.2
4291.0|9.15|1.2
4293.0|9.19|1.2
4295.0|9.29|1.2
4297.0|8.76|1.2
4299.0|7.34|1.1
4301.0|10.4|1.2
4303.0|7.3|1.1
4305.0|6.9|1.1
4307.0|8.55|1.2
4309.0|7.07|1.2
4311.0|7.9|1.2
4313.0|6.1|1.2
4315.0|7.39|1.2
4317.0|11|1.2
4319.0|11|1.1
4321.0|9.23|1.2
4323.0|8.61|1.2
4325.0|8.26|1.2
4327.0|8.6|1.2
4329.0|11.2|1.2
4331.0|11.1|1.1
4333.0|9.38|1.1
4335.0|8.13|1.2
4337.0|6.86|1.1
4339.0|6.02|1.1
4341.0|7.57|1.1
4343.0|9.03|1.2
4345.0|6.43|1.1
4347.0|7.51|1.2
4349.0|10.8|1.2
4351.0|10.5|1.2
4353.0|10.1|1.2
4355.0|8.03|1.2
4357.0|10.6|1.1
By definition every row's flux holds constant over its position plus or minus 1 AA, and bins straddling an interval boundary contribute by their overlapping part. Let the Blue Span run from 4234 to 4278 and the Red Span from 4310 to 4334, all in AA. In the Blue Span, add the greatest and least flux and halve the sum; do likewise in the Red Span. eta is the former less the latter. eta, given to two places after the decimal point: 1.12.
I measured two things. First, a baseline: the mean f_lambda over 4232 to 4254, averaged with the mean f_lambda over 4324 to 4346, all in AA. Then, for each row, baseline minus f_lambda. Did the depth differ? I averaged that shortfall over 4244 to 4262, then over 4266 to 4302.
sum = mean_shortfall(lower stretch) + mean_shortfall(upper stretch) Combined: -0.9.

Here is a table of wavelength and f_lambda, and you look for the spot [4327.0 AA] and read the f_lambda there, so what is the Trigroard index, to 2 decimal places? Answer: 8.60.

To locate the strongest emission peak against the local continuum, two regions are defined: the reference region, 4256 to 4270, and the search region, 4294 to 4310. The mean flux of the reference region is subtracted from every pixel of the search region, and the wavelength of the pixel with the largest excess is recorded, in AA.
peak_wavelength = 4301.0 AA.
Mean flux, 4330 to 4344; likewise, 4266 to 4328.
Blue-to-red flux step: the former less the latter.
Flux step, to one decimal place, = -0.5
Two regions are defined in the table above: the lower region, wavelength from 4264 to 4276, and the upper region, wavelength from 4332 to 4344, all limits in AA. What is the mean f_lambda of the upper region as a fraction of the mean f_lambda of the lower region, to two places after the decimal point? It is 0.81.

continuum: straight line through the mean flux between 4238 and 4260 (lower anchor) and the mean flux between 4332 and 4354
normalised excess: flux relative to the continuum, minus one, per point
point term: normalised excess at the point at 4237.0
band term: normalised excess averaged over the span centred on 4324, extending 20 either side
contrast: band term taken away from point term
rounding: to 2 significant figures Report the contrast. -0.19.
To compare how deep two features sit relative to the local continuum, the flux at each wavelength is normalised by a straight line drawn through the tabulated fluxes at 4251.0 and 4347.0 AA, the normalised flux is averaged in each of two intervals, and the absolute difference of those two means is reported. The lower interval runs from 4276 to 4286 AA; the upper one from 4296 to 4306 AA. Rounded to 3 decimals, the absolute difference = 0.112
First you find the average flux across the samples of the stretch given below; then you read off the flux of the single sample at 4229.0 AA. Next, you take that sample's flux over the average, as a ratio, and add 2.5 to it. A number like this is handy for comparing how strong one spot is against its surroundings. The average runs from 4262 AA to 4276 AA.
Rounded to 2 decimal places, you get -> 3.53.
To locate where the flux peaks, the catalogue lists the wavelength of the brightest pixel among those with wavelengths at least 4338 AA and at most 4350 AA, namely 4349.0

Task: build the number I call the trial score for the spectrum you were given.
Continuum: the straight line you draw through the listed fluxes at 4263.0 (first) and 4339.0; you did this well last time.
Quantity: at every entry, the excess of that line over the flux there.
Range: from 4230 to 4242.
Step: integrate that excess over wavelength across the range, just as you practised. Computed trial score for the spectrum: 15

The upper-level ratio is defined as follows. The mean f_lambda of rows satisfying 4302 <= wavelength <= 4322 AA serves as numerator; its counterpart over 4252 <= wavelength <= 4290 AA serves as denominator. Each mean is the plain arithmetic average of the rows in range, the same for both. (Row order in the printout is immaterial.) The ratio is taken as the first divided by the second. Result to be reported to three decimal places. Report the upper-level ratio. 0.868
